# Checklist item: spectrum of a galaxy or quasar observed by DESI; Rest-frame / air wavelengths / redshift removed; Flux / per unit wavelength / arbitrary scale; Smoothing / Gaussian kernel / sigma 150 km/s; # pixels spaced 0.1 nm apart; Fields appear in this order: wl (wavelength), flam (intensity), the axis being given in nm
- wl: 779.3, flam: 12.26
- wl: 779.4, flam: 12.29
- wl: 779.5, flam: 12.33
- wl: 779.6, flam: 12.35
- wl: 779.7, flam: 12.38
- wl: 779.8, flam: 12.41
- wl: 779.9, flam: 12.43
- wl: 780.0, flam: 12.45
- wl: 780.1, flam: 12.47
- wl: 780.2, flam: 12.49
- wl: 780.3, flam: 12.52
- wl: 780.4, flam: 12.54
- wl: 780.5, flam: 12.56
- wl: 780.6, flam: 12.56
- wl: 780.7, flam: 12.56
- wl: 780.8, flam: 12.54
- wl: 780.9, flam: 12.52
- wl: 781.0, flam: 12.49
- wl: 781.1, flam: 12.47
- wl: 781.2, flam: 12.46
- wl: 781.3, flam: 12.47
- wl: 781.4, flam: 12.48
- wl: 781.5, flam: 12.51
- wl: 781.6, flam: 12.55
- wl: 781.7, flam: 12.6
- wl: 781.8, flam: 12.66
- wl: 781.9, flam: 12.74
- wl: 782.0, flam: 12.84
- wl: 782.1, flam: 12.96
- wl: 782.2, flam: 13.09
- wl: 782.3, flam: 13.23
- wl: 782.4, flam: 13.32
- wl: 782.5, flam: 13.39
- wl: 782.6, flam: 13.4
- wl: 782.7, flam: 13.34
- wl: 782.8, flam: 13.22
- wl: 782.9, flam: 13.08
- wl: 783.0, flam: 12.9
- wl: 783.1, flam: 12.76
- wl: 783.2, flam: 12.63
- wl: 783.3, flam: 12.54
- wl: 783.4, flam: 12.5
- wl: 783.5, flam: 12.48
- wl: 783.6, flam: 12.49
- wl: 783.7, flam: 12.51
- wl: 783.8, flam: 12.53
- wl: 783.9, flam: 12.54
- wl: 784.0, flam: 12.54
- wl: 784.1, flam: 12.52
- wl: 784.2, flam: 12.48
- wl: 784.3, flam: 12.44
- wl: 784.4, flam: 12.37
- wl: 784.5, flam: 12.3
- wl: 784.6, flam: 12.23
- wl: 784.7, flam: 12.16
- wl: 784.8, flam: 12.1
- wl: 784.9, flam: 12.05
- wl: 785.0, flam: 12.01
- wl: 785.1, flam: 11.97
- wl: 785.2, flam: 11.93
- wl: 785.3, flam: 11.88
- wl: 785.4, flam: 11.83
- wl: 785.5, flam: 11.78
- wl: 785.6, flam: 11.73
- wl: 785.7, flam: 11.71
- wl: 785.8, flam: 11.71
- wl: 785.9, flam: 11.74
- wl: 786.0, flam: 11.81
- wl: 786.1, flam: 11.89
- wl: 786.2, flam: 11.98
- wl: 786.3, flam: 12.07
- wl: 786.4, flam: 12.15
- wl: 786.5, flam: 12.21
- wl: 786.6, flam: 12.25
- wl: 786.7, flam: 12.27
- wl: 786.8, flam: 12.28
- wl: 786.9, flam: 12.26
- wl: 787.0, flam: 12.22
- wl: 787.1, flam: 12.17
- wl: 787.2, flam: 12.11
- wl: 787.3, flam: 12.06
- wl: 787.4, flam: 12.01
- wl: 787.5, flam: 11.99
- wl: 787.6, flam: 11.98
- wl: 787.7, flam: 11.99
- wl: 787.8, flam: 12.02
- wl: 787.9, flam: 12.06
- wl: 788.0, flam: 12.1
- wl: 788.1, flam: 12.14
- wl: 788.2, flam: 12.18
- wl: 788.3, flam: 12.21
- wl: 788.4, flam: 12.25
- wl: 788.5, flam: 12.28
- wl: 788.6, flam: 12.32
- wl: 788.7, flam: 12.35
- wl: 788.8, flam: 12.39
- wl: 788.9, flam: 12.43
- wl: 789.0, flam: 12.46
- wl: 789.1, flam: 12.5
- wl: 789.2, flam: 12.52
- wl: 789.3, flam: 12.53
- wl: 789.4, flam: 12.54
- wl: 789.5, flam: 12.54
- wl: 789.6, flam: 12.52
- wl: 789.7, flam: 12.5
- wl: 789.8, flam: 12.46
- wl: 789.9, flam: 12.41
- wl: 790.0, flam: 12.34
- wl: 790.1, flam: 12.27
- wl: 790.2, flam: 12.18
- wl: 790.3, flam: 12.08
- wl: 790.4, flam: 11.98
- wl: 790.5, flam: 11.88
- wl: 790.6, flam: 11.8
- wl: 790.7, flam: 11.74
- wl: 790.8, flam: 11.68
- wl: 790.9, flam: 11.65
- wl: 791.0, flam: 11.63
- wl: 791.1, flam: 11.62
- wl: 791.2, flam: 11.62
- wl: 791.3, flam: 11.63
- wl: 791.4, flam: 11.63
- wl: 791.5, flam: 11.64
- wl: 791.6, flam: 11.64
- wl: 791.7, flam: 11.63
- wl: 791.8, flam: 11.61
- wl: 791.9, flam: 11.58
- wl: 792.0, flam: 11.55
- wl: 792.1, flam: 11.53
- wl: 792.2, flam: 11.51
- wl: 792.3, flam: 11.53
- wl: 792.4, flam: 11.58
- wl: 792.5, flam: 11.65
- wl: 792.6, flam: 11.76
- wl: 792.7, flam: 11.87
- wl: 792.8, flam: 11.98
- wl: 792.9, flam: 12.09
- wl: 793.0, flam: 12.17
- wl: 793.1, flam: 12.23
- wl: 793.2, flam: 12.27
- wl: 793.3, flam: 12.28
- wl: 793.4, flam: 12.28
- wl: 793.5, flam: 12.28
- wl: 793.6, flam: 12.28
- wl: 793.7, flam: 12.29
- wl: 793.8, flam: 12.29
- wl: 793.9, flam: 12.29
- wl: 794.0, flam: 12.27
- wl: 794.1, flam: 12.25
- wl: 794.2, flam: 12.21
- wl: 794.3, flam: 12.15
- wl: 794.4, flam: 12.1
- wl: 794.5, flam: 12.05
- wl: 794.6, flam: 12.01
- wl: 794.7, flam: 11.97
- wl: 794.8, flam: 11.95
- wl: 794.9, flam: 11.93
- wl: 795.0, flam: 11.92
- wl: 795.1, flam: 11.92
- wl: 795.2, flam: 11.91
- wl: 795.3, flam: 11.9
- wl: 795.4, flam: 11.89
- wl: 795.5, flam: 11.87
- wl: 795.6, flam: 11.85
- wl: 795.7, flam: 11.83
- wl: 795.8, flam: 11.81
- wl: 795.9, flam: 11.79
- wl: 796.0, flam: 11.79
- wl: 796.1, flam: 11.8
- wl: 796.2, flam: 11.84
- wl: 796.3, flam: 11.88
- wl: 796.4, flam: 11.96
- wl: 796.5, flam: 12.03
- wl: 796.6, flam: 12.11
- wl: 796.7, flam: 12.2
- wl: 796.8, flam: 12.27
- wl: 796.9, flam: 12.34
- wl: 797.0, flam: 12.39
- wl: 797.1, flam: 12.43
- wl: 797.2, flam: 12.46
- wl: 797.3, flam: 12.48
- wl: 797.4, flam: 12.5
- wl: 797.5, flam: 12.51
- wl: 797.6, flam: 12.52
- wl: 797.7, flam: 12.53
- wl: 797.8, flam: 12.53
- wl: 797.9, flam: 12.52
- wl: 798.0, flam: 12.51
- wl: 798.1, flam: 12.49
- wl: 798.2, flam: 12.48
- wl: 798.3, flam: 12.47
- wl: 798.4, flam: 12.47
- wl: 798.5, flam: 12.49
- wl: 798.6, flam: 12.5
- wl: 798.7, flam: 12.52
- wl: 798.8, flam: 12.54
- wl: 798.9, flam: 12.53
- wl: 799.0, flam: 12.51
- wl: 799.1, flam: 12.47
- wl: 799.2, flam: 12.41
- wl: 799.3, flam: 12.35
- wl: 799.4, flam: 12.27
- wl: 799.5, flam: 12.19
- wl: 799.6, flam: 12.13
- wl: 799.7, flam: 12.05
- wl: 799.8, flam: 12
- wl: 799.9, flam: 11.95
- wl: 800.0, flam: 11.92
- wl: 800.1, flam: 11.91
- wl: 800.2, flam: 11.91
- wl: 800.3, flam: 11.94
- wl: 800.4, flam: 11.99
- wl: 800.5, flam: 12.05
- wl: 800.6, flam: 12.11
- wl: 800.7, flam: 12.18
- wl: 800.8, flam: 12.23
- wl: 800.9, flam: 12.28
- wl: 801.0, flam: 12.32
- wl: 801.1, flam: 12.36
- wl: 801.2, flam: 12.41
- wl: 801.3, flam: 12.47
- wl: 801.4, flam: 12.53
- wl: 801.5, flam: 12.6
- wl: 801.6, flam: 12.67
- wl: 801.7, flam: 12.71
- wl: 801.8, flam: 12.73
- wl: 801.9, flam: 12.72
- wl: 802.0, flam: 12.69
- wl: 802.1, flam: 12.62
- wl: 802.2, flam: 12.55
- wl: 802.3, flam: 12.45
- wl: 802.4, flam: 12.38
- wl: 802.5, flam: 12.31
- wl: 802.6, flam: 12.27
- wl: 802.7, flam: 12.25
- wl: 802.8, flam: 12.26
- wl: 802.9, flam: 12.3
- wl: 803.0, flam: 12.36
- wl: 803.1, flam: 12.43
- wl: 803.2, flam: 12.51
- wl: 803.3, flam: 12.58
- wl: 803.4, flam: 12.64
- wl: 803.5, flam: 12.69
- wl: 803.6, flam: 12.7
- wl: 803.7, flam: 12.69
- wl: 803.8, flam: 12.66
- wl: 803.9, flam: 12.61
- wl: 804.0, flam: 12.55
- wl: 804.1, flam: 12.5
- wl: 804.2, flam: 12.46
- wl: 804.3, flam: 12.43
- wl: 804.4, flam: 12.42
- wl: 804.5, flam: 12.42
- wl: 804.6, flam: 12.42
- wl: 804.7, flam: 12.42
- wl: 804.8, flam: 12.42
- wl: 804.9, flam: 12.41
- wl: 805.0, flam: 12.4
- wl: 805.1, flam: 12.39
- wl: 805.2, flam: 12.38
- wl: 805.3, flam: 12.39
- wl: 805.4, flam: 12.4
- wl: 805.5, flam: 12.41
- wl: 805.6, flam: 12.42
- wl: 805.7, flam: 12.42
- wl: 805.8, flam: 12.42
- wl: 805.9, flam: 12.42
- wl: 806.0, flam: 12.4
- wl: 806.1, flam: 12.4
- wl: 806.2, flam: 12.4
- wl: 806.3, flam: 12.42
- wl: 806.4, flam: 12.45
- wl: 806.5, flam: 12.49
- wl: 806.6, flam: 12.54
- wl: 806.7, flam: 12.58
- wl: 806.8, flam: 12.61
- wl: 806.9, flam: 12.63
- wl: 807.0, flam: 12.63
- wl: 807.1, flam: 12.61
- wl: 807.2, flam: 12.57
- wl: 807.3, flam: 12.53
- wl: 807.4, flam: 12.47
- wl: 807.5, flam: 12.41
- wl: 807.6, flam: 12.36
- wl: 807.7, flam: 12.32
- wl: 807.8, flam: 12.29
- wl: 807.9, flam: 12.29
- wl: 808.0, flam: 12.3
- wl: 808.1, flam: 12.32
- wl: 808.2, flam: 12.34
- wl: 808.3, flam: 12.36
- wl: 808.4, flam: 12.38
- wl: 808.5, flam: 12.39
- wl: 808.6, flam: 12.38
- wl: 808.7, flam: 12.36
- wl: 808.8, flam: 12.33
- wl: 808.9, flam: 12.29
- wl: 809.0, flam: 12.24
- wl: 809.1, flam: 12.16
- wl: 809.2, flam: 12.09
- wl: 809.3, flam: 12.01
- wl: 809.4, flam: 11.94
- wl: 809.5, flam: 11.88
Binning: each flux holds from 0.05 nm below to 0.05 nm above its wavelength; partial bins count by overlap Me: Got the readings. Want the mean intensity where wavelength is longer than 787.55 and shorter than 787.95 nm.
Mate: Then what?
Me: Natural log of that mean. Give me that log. 2.49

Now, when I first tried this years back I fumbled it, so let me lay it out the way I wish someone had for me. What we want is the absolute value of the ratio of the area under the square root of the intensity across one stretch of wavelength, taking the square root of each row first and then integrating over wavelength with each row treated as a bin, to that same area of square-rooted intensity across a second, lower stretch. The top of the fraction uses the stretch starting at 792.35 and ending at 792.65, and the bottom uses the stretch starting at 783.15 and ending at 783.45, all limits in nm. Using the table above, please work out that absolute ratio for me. 0.96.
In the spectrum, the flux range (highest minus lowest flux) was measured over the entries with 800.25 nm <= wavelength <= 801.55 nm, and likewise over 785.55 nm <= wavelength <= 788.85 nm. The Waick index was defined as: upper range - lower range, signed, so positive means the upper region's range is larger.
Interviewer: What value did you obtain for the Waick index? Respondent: 0.0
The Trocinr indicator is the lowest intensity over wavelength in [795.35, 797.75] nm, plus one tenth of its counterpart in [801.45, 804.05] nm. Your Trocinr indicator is 13.0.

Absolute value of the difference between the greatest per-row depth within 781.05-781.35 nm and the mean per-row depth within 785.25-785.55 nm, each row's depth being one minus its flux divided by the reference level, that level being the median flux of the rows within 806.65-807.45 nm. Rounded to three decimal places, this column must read 0.050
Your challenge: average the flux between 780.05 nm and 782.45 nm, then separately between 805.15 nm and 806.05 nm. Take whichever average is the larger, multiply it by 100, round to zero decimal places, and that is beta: 1265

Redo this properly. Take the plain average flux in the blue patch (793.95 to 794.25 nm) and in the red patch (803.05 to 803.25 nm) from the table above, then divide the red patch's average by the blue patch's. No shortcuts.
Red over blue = 1.02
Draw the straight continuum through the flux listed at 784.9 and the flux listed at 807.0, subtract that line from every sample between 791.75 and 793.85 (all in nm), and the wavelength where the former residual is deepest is 792.2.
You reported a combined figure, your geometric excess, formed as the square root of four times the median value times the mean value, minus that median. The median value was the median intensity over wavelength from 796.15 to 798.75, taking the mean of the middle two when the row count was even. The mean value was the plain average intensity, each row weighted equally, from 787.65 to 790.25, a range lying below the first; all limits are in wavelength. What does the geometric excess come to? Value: 12.33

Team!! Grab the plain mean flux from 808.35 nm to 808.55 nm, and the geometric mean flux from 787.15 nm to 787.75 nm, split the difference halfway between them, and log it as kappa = 12.2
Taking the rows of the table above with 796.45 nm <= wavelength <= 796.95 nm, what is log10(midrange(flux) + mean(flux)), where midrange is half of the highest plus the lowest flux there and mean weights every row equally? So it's 1.387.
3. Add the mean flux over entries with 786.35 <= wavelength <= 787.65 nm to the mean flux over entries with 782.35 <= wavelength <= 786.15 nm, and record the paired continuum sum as 24.5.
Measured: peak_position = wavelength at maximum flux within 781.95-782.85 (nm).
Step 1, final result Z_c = 782.6 nm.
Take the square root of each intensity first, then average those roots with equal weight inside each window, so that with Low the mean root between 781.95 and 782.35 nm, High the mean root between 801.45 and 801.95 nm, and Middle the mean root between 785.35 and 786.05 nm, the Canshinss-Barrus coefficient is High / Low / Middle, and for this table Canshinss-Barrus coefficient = 0.288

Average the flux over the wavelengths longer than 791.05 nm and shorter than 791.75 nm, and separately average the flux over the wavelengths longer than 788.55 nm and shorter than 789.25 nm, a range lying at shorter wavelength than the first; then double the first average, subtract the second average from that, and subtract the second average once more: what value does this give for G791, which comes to -1.6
